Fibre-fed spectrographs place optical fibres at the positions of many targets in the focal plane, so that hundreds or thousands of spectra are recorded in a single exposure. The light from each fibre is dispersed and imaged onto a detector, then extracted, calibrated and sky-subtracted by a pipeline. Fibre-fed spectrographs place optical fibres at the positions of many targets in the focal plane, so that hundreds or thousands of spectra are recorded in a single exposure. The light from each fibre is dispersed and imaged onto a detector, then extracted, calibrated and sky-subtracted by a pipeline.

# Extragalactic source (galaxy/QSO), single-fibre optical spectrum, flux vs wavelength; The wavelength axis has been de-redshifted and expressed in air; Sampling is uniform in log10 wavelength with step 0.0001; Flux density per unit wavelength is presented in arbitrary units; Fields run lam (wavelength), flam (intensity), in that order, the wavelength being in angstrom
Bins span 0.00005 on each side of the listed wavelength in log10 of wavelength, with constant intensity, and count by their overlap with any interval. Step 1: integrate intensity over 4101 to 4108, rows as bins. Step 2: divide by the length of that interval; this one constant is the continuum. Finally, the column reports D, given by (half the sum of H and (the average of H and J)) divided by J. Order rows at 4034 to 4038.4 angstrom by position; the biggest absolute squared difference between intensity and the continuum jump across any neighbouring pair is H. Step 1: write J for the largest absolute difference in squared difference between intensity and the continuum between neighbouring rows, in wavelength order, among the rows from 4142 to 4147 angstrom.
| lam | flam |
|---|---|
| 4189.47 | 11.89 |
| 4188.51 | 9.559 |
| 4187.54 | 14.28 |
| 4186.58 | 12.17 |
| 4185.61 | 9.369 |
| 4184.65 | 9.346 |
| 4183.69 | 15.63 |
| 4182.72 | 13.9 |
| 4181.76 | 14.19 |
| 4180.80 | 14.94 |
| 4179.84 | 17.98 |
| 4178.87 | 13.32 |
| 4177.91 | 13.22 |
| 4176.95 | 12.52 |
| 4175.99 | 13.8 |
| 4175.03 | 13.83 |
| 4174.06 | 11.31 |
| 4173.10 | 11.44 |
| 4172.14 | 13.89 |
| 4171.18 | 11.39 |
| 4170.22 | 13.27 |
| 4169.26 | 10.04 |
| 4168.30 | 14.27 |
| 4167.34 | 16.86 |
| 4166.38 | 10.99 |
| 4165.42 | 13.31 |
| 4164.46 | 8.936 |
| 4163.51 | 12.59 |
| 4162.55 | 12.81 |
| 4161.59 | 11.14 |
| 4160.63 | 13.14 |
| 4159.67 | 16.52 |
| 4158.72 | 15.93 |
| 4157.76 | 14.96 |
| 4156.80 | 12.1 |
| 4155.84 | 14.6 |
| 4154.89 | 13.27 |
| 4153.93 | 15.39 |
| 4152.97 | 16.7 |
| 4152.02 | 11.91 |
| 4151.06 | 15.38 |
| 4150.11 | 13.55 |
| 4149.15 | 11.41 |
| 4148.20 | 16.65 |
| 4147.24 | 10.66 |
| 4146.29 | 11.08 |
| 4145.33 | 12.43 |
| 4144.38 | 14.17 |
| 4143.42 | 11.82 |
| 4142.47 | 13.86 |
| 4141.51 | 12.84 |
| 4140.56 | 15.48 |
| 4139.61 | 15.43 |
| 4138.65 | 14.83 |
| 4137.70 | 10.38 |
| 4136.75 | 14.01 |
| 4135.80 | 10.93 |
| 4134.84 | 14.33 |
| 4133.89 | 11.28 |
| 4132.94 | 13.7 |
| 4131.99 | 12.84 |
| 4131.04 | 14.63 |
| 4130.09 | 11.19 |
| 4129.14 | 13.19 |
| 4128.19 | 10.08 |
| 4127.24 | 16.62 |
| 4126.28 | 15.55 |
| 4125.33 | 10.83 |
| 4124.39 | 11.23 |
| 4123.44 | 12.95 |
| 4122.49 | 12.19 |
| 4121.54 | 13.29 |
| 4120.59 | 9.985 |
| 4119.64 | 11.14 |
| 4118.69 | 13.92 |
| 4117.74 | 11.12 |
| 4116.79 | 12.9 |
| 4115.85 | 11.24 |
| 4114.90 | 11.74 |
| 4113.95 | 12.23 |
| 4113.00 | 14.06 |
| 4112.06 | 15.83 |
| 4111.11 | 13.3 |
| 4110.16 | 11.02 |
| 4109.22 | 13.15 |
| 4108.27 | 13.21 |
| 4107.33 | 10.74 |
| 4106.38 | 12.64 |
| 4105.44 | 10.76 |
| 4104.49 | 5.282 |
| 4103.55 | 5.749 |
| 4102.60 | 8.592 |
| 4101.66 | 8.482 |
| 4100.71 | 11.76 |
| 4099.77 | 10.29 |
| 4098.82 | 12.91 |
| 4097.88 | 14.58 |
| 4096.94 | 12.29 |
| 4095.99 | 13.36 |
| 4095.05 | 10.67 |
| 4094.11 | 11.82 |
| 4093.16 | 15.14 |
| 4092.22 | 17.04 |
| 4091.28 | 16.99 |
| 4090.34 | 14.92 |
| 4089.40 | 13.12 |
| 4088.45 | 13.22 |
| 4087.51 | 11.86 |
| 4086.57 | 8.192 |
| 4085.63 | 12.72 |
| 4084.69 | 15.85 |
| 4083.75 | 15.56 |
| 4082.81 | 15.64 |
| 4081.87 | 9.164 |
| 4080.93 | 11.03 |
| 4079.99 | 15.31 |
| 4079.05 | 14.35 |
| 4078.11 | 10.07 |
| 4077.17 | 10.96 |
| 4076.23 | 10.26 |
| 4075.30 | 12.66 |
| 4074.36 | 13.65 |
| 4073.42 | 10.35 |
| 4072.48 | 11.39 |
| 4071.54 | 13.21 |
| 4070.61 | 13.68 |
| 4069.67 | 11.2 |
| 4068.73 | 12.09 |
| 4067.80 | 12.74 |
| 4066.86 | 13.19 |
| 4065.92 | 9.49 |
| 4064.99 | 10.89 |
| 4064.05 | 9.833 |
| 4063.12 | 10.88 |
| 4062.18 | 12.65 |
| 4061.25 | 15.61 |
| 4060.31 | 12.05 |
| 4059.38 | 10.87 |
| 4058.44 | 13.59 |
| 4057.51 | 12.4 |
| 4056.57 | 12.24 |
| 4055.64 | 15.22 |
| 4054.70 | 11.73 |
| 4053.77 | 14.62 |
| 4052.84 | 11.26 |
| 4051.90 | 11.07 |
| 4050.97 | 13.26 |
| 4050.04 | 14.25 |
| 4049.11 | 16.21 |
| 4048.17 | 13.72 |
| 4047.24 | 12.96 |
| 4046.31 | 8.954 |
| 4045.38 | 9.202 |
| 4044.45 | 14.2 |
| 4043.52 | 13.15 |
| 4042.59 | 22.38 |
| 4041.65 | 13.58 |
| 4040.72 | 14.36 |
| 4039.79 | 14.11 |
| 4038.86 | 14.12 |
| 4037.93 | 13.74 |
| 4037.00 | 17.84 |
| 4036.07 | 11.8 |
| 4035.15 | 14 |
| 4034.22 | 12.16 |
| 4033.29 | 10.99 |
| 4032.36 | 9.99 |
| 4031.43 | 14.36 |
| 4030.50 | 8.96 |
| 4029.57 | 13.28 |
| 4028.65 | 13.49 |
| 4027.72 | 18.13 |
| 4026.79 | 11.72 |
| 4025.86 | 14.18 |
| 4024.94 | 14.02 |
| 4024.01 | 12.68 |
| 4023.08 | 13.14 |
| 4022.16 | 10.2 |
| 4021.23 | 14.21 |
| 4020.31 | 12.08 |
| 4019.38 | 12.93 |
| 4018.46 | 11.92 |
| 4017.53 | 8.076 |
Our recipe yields 3.1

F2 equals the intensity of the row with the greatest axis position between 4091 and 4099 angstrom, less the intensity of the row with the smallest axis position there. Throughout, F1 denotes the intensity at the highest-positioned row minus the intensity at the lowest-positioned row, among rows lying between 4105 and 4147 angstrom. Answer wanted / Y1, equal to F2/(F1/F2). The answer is 52.0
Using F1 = 0.3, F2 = -4.1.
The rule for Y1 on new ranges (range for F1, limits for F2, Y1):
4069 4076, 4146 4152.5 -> 0.5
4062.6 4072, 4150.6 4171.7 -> 6.8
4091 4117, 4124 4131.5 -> -2.8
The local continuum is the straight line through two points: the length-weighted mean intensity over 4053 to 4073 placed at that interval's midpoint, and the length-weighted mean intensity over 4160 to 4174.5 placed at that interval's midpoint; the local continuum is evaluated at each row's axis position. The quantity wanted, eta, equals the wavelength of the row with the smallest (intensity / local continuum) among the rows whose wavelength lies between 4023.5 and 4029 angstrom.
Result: 4026.79 angstrom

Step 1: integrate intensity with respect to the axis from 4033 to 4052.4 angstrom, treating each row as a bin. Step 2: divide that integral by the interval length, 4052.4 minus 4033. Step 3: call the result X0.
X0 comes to 13.6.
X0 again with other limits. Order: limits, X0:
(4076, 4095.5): 13.1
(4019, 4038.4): 13.0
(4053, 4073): 12.3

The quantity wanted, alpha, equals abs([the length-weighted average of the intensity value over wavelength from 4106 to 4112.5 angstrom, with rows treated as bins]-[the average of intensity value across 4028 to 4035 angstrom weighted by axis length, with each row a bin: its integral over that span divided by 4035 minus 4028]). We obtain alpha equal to 0.7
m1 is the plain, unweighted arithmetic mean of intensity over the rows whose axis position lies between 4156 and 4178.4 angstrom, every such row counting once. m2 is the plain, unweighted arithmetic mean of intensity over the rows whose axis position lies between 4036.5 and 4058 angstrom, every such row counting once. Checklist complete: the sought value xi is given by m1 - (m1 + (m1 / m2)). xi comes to -0.95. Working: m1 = 13.0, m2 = 13.7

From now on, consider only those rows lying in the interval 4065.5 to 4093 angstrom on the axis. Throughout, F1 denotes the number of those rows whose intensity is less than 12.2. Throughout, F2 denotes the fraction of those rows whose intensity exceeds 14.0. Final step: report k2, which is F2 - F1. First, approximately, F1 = 12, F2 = 0.28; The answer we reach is -11.7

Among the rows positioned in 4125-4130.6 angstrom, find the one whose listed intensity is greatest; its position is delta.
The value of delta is 4127.24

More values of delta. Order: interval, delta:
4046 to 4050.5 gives 4049.11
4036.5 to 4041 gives 4037.00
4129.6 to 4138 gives 4131.04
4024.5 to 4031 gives 4027.72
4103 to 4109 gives 4108.27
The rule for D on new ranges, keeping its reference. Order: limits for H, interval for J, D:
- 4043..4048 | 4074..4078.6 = 2.0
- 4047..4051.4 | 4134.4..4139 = 1.0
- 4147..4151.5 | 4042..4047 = 0.5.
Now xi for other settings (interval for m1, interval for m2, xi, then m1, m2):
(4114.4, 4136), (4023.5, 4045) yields -0.90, 12.5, 13.8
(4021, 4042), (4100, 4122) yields -1.16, 13.3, 11.4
